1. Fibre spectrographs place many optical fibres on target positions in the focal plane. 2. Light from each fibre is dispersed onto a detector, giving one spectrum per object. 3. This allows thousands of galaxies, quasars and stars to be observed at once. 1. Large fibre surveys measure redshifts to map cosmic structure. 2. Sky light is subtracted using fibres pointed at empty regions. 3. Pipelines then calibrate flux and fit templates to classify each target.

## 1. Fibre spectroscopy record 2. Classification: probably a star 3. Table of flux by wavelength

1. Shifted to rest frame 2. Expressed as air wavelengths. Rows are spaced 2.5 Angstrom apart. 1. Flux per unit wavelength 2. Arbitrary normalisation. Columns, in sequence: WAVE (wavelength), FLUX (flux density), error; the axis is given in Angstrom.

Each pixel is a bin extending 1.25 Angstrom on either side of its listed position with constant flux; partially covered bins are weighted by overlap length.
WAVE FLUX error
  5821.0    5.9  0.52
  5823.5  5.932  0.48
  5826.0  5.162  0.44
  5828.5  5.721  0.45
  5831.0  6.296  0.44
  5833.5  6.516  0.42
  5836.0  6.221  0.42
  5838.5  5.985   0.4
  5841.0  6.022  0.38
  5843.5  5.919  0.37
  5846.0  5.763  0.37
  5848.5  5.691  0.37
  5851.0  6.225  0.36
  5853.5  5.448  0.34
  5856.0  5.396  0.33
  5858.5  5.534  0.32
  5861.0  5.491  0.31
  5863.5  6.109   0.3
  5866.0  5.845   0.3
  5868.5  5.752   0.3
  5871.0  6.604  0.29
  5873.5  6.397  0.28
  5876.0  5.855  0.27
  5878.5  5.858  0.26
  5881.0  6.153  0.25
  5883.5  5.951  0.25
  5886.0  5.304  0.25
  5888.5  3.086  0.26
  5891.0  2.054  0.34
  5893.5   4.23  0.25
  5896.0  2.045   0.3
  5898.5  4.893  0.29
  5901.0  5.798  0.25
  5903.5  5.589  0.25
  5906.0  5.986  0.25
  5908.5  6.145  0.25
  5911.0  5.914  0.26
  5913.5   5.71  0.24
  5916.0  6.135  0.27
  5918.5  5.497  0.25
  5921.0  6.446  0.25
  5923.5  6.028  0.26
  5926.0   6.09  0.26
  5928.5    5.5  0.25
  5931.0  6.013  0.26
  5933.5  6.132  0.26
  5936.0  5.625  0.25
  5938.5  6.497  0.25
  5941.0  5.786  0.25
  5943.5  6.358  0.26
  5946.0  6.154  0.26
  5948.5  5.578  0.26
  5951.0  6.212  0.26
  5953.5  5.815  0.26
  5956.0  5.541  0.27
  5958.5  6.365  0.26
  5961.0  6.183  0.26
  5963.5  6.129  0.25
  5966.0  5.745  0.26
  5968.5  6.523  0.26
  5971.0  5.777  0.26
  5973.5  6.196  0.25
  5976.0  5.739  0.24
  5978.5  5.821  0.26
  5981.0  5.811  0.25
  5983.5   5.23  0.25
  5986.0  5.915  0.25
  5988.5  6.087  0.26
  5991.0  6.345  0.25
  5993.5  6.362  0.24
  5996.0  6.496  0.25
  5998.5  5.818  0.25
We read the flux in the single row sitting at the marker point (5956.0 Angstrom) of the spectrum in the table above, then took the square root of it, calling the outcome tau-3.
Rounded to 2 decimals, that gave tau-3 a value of 2.35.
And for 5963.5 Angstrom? 2.48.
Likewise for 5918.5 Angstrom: 2.34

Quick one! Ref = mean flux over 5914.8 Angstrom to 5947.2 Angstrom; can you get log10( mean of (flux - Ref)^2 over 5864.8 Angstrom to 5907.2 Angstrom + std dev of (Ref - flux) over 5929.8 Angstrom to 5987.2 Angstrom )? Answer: 0.48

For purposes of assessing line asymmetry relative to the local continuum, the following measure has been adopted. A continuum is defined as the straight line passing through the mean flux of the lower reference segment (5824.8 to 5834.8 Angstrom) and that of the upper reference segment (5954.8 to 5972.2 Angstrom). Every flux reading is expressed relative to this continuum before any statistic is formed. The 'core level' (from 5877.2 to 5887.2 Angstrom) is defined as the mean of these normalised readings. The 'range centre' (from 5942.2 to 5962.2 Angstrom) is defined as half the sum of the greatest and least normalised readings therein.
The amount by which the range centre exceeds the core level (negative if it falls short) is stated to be 0.013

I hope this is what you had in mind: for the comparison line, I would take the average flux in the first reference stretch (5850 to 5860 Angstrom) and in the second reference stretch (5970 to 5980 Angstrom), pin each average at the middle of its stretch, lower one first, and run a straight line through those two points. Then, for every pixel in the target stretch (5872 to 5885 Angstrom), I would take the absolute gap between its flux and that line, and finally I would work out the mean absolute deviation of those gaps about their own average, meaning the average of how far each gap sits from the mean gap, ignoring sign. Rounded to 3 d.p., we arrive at 0.188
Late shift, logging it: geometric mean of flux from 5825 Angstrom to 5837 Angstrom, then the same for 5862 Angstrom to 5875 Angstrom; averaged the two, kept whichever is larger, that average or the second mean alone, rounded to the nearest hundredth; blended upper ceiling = 6.13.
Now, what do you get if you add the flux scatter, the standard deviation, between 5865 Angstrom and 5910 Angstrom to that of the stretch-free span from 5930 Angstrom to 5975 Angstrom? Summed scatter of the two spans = 1.7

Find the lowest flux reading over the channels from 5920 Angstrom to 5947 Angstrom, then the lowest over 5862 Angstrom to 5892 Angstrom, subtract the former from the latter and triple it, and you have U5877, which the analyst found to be -10.3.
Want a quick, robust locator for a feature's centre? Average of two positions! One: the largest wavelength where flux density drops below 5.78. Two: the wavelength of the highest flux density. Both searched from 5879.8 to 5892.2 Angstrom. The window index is 5886.0 Angstrom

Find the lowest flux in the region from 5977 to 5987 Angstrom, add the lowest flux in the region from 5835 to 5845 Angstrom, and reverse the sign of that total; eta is -11.1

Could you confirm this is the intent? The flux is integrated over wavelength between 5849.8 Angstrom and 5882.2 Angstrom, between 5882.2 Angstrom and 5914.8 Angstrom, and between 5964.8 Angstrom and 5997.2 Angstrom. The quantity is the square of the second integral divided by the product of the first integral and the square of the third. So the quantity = 0.0034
